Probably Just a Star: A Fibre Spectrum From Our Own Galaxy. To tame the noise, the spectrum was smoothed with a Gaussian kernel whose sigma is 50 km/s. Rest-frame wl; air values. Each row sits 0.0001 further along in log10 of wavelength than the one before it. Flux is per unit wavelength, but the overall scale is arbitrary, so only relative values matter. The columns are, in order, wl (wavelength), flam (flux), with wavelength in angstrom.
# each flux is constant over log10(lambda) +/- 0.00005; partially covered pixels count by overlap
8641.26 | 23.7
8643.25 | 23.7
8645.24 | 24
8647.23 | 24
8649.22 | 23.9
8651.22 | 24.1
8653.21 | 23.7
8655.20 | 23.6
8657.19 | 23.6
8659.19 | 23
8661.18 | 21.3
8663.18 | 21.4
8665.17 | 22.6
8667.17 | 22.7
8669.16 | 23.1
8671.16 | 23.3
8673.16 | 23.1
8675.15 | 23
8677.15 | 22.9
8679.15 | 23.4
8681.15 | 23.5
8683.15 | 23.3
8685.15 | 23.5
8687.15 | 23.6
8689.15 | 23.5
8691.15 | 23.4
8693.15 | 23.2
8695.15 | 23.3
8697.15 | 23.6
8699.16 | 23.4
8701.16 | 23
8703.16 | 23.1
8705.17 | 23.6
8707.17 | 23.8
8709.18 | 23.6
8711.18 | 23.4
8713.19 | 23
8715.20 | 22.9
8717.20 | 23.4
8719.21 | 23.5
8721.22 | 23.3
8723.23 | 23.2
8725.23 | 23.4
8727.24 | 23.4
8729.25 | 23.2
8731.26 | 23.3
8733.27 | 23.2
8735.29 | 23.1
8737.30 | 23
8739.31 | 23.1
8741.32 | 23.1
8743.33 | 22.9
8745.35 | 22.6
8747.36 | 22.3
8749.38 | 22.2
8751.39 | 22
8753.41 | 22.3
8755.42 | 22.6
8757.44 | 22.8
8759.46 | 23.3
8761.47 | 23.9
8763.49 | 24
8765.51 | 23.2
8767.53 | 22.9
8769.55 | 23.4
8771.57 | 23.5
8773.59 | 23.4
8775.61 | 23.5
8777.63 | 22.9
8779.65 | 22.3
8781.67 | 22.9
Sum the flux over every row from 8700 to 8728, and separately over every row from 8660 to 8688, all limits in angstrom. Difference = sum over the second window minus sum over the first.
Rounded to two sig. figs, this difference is -5.9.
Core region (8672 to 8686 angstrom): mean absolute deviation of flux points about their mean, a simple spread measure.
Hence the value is 0.208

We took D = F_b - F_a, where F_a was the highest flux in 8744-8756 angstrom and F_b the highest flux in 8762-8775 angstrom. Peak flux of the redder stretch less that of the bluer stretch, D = 1.4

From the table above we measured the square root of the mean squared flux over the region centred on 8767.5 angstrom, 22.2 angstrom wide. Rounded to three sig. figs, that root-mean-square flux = 23.3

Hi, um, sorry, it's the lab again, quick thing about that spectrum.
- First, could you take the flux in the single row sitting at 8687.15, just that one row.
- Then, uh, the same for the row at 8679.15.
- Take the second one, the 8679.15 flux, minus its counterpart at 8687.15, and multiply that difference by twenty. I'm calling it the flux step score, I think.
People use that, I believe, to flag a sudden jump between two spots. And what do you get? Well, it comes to -4.0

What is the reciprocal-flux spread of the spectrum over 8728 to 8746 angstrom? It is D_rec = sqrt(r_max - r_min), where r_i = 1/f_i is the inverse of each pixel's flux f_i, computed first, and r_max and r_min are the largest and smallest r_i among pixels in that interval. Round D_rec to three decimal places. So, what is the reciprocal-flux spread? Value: 0.036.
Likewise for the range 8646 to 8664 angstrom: 0.074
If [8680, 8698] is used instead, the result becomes 0.027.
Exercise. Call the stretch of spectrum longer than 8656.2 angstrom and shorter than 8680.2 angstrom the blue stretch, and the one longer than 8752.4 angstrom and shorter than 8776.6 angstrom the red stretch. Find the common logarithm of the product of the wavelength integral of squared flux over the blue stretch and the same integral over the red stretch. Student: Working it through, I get 8.212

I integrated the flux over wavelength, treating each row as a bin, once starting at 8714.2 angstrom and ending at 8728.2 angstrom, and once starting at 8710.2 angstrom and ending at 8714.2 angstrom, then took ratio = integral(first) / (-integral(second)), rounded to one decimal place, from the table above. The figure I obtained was -3.5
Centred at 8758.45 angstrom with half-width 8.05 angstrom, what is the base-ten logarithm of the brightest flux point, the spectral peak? 1.380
